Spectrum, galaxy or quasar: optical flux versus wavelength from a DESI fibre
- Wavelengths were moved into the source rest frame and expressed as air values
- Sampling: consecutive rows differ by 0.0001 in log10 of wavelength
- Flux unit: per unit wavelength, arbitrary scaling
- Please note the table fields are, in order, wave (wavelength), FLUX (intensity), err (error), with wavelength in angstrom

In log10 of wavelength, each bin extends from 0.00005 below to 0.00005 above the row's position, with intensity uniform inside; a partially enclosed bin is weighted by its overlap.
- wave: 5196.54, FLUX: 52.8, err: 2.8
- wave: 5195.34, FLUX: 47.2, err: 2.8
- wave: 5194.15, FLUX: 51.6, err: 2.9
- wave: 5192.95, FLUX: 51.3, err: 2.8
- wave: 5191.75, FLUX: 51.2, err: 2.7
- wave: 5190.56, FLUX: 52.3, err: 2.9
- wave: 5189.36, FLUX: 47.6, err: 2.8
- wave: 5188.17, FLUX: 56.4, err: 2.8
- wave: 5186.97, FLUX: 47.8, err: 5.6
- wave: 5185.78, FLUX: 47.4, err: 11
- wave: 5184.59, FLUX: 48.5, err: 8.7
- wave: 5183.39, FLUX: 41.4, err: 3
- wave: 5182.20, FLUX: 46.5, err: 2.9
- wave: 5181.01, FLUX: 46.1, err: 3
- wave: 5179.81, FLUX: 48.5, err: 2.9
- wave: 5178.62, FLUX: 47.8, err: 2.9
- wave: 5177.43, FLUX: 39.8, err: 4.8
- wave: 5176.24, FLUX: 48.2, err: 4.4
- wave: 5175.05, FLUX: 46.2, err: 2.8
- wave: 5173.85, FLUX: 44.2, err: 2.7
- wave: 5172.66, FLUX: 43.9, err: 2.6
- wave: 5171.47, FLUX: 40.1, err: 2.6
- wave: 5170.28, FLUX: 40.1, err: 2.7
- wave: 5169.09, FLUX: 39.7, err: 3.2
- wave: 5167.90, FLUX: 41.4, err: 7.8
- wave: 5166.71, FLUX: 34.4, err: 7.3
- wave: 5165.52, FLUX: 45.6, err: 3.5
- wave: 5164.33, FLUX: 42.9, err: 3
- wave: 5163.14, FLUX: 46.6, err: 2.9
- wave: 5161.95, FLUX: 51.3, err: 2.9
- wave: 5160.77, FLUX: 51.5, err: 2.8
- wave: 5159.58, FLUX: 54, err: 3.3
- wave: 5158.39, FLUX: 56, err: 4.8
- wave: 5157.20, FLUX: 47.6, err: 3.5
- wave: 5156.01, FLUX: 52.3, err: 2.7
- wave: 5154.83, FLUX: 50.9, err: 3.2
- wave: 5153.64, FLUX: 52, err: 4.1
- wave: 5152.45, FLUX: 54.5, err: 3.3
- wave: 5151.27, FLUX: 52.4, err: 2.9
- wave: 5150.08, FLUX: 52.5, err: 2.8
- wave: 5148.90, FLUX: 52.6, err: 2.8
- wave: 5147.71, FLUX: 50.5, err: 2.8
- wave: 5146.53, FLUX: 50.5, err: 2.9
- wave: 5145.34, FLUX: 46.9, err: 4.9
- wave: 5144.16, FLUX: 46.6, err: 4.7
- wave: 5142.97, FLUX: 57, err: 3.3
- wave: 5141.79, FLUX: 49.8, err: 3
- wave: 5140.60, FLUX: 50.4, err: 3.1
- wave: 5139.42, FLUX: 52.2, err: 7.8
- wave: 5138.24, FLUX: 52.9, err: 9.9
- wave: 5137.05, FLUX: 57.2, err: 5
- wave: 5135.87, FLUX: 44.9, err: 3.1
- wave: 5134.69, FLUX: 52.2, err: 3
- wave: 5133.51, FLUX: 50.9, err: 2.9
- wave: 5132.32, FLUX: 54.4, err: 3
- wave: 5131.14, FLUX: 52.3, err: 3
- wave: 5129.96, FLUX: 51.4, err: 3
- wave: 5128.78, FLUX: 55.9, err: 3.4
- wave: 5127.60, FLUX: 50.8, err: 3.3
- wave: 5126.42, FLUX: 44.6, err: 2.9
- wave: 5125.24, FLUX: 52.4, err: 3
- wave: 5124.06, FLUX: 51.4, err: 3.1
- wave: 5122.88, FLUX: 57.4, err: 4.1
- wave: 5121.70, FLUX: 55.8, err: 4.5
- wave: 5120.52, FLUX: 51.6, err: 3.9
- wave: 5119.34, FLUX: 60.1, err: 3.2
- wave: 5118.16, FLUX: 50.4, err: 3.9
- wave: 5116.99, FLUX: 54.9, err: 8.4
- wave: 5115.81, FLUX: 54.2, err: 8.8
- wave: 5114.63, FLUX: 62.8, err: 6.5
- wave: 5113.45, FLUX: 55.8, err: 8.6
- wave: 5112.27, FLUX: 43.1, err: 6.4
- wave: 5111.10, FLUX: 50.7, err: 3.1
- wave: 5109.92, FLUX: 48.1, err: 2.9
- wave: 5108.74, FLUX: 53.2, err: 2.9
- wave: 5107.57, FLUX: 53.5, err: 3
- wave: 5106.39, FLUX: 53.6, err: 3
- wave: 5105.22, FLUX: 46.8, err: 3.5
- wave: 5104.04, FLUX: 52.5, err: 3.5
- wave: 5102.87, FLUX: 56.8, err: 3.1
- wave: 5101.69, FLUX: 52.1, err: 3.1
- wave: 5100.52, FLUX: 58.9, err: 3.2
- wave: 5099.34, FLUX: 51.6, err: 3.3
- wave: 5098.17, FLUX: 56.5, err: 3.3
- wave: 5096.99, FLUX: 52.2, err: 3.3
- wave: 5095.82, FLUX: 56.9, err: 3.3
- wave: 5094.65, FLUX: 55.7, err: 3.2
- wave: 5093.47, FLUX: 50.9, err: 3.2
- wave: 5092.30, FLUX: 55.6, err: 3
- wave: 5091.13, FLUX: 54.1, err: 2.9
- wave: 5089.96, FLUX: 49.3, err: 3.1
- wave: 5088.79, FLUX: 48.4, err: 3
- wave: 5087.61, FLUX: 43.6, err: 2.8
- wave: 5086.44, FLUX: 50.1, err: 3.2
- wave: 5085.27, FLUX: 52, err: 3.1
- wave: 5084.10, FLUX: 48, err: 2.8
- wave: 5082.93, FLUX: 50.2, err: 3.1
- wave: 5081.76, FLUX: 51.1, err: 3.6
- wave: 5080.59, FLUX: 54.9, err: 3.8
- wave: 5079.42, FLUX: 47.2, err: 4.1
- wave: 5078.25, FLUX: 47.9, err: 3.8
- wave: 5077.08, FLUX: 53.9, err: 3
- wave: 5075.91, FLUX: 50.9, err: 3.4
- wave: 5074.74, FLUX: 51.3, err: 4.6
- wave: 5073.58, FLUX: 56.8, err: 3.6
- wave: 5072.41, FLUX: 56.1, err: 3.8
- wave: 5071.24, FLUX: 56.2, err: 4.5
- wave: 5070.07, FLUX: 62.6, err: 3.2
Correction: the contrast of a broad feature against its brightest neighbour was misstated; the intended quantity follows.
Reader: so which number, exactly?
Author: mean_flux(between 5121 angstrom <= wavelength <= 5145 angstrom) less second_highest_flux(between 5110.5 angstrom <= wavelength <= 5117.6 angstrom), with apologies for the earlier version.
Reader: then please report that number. -3.8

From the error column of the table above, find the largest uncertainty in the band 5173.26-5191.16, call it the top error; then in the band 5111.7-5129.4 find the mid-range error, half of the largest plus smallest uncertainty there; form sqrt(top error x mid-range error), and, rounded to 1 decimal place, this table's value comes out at 8.0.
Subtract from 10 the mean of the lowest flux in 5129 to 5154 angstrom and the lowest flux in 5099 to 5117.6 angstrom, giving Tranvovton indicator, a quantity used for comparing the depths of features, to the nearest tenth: -34.0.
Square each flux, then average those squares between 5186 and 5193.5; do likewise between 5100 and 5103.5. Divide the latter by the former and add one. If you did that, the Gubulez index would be 2.2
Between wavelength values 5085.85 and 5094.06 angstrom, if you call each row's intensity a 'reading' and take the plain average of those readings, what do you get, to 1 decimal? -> 50.3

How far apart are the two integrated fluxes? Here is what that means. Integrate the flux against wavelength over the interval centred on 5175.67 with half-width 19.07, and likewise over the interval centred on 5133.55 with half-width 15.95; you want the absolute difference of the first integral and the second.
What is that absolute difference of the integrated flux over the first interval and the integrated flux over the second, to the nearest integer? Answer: 127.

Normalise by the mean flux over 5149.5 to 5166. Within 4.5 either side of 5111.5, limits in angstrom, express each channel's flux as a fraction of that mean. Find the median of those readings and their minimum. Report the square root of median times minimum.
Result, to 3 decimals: 0.945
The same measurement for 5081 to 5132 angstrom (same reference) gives 0.935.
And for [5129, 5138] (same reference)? 0.954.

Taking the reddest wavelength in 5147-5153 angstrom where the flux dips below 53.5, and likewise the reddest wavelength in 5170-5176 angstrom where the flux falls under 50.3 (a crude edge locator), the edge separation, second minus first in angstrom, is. 23.8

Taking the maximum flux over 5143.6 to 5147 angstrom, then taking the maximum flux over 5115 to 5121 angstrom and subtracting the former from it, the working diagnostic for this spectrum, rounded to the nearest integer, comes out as 10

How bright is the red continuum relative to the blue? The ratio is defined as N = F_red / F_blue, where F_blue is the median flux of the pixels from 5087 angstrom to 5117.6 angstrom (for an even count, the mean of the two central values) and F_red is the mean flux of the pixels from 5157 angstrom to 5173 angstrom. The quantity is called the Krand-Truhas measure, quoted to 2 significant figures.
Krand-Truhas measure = 0.85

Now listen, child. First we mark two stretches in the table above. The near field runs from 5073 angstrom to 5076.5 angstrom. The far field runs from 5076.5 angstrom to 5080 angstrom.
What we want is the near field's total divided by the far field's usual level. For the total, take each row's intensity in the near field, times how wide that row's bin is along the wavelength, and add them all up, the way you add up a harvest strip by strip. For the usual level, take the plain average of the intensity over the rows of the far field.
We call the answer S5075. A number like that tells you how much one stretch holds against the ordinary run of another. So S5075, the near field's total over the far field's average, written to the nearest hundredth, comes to 3.74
